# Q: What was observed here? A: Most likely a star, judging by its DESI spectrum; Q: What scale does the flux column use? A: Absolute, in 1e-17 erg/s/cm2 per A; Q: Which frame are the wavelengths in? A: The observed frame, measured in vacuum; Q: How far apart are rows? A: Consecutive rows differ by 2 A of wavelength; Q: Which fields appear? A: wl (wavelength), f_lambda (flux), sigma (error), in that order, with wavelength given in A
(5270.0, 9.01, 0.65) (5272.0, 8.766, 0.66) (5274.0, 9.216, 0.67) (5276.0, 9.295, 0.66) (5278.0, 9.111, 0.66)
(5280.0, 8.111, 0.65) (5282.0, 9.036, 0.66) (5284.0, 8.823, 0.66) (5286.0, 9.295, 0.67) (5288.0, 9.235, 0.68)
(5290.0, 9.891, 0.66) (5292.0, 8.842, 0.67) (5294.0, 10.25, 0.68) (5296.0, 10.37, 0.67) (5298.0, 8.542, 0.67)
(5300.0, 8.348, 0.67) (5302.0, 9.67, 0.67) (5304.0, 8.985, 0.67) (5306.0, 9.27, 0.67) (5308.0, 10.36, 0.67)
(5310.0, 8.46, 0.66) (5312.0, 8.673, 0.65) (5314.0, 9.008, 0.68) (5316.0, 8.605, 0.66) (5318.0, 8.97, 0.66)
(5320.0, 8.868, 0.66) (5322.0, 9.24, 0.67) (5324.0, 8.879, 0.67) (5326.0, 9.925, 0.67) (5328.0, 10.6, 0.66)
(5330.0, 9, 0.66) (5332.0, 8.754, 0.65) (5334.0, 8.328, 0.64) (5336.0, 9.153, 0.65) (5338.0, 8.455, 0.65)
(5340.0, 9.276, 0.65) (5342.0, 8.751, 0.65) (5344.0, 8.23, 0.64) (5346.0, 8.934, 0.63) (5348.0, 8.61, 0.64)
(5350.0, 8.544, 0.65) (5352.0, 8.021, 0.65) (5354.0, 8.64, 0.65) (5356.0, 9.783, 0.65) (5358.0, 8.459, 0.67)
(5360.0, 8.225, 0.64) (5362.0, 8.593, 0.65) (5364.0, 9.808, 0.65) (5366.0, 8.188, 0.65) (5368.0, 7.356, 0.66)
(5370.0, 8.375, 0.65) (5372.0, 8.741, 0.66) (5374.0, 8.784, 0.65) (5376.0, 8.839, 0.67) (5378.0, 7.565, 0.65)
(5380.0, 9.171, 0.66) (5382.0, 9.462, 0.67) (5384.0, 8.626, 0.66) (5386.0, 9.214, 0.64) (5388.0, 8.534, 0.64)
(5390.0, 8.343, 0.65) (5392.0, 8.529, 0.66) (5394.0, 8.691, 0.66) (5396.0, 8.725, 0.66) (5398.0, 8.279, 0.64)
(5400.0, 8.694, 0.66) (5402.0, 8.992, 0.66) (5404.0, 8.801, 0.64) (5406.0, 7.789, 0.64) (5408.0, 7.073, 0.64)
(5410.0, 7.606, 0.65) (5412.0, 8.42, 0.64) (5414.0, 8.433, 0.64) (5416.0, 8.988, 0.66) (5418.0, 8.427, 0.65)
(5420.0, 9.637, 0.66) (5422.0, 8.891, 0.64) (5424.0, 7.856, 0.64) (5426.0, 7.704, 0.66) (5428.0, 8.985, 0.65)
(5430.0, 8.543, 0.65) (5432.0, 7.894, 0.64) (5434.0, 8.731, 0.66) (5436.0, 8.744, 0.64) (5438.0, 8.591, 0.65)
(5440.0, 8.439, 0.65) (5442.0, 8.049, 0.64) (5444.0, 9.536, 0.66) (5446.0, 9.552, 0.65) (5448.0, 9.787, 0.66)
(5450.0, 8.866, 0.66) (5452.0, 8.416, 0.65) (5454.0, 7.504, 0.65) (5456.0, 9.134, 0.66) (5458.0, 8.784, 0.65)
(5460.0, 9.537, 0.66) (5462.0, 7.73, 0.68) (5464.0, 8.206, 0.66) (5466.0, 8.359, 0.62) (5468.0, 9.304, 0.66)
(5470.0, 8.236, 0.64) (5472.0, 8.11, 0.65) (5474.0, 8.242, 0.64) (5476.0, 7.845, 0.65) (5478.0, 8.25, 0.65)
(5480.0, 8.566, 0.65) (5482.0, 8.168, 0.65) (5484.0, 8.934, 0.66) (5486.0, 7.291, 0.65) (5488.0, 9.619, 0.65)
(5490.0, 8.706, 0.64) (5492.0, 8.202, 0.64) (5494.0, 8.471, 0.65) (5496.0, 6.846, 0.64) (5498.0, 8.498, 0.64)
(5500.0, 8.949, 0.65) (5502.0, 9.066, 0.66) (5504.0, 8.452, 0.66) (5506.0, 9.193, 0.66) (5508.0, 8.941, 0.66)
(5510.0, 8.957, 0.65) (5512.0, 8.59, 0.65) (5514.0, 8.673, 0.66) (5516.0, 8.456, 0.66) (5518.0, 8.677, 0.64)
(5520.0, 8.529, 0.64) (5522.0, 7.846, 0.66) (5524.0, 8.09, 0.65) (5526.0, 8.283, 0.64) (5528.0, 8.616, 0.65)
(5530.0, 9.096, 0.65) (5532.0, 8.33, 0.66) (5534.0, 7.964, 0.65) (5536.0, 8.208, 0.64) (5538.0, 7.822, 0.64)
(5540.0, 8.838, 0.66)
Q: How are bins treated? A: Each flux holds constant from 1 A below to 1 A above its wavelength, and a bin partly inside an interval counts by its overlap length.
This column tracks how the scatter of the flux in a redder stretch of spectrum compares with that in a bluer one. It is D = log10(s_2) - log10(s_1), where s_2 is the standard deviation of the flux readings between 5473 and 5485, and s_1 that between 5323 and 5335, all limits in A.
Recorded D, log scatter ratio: -0.36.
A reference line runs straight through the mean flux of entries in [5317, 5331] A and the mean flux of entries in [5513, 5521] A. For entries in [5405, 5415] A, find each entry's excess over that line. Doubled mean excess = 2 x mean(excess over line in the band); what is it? -2.3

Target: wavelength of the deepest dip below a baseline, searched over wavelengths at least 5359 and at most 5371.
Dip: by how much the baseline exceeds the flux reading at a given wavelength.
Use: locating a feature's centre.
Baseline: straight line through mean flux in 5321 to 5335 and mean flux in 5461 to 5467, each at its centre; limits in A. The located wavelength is 5368.0 A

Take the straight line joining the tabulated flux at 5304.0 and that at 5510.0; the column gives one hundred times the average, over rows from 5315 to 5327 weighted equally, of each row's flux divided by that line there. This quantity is 101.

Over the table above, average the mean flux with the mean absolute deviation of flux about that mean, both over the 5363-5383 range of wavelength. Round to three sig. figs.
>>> 4.62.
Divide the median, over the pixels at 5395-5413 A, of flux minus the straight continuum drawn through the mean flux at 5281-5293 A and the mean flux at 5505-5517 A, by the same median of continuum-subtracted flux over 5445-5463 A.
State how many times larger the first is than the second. 14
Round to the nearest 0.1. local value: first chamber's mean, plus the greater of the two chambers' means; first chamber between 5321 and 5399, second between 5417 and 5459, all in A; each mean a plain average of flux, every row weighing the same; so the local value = 17.5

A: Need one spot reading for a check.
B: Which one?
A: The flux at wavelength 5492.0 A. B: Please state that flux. 8.202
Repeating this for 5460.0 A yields 9.537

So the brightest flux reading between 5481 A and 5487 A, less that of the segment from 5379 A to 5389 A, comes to -0.5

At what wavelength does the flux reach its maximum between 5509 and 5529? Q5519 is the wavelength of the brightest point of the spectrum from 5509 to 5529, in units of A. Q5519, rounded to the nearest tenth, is 5510.0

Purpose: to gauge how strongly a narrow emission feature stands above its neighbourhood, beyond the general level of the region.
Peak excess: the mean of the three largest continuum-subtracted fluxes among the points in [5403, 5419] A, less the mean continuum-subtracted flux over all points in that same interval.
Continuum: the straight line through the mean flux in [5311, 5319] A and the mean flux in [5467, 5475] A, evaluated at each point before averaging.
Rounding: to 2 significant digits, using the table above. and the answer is 0.55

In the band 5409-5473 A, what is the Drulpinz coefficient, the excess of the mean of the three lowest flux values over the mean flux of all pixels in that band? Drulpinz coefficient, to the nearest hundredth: -0.99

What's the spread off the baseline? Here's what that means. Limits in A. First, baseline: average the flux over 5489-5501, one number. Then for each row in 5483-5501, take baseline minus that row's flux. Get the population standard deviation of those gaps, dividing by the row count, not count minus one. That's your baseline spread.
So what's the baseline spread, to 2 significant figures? 0.81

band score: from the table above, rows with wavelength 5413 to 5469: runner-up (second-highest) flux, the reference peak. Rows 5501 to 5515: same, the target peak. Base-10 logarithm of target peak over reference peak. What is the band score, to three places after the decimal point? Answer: -0.027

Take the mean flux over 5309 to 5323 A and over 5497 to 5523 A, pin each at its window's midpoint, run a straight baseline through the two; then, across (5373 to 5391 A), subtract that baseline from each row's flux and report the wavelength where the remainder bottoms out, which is 5378.0 A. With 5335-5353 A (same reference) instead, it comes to 5352.0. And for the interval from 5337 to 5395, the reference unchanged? 5368.0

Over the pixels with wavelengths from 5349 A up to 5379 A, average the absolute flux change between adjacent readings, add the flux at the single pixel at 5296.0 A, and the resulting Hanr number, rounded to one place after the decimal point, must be 11.1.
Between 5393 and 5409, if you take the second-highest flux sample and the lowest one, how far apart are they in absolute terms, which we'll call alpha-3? 1.7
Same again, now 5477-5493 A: 1.6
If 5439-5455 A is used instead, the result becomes 2.0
